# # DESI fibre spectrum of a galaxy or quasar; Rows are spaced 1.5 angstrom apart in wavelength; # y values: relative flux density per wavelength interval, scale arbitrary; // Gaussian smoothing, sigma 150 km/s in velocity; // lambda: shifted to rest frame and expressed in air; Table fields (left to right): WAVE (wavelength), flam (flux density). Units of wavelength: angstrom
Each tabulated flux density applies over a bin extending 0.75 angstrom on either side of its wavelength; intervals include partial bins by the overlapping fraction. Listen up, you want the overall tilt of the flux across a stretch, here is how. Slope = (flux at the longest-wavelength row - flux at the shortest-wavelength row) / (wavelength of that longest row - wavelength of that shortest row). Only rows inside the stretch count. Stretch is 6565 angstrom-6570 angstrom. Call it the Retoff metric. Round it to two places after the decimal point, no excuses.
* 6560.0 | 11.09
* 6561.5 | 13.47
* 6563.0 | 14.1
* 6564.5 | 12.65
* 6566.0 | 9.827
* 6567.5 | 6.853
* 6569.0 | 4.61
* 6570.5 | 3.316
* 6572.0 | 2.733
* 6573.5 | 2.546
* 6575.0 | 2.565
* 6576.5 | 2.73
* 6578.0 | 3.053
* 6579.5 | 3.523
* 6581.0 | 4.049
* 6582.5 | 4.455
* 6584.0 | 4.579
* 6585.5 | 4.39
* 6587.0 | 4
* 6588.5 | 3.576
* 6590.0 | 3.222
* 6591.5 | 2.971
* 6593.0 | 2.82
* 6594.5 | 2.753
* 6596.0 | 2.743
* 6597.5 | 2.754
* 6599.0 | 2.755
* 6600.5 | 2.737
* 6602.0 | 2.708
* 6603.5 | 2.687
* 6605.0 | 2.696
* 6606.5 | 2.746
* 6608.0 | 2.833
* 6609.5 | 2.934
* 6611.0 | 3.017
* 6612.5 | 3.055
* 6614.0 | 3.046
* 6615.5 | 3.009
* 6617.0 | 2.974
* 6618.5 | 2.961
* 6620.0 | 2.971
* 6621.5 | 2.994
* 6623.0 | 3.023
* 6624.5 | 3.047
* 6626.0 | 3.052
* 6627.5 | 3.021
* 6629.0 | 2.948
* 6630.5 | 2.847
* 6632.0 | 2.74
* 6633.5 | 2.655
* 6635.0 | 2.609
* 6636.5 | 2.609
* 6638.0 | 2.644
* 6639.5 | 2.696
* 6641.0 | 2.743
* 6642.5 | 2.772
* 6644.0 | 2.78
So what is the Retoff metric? -1.74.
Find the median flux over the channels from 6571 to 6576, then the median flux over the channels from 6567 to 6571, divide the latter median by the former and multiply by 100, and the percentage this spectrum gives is 180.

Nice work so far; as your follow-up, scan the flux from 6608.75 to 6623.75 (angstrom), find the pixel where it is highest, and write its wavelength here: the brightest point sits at 6612.5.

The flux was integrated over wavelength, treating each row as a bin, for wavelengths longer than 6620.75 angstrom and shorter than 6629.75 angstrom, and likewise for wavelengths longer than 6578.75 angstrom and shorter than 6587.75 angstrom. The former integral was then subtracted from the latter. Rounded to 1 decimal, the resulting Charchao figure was 10.4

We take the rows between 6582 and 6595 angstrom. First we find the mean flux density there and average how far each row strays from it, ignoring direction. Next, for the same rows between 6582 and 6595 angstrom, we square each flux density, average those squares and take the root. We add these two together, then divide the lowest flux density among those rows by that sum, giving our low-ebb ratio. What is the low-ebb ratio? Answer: 0.63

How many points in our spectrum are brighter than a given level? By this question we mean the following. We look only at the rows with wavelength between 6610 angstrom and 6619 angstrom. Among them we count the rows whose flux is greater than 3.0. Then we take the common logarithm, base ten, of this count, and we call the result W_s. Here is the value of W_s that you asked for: 0.60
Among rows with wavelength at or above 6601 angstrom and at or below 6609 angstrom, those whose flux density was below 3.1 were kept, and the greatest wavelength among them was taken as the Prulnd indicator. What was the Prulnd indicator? 6608.0 angstrom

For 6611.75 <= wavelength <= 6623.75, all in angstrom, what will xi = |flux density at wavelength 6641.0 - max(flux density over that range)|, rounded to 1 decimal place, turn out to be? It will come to 0.3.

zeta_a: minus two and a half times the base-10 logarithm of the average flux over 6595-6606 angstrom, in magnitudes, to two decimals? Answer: -1.09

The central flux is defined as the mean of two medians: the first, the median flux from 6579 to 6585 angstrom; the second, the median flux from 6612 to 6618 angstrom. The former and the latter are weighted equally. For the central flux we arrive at 3.6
